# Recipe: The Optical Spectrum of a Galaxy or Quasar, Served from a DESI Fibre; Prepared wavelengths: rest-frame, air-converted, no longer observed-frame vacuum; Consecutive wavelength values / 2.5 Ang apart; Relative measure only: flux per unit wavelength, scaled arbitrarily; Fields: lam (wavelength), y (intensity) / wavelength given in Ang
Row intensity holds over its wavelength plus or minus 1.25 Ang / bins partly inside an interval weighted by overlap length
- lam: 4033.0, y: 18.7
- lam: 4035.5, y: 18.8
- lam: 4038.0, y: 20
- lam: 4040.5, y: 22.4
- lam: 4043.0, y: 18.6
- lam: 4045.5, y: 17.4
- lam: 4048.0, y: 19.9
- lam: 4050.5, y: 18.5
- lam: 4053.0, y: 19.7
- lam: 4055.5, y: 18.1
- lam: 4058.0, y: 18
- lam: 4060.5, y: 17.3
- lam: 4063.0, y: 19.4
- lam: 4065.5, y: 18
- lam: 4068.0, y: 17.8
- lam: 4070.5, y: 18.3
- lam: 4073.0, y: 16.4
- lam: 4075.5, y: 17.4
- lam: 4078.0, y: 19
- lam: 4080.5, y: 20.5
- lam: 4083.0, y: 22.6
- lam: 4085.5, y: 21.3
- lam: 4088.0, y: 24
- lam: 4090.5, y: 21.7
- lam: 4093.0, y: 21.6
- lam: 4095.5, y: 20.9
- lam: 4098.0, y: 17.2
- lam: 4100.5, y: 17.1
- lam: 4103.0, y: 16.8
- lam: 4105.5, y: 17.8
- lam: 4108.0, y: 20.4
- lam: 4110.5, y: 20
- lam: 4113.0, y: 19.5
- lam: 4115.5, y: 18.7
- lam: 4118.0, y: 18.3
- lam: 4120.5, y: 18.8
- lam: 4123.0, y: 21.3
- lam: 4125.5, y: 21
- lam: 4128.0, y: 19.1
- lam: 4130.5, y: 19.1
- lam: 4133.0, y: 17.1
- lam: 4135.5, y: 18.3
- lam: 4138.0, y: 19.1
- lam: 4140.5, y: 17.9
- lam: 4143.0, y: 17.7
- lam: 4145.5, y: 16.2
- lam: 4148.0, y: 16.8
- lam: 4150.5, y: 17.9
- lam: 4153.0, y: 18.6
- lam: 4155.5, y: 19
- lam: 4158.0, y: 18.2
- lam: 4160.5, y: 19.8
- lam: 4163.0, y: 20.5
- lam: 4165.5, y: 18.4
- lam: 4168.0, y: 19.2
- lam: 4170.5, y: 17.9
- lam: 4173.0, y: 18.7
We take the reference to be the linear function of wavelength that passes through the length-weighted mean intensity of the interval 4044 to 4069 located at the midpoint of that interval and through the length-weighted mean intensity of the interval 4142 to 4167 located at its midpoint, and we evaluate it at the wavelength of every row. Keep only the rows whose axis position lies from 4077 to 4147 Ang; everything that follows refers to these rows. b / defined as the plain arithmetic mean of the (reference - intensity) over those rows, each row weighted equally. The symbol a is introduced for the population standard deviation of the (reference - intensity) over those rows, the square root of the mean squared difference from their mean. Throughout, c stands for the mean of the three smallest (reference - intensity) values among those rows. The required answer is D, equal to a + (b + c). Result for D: -3.5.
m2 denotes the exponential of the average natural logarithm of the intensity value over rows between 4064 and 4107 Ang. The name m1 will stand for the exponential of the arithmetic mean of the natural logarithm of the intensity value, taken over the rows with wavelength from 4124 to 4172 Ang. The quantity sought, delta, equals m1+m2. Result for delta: 37.7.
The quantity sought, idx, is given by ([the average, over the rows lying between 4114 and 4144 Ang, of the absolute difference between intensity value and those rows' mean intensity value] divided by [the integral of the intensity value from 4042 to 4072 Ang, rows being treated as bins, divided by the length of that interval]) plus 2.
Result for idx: 2.05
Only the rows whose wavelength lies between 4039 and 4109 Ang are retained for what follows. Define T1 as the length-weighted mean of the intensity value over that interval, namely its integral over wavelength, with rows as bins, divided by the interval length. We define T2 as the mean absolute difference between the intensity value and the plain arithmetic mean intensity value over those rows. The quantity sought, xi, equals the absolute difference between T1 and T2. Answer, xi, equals 17.5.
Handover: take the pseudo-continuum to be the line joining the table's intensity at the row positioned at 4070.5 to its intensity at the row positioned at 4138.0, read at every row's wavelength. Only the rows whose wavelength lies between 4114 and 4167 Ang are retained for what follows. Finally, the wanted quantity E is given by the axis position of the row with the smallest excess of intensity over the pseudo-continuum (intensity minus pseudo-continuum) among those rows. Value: 4145.5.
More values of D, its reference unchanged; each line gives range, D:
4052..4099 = -3.3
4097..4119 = -0.4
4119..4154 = -0.9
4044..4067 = -0.4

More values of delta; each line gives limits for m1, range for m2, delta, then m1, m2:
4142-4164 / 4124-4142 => 37.0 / 18.3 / 18.8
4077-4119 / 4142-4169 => 38.1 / 19.7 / 18.4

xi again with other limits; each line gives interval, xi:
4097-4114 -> 17.1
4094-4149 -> 17.4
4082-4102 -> 18.9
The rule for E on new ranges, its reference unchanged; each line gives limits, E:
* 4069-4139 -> 4133.0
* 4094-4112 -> 4103.0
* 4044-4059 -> 4045.5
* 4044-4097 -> 4073.0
